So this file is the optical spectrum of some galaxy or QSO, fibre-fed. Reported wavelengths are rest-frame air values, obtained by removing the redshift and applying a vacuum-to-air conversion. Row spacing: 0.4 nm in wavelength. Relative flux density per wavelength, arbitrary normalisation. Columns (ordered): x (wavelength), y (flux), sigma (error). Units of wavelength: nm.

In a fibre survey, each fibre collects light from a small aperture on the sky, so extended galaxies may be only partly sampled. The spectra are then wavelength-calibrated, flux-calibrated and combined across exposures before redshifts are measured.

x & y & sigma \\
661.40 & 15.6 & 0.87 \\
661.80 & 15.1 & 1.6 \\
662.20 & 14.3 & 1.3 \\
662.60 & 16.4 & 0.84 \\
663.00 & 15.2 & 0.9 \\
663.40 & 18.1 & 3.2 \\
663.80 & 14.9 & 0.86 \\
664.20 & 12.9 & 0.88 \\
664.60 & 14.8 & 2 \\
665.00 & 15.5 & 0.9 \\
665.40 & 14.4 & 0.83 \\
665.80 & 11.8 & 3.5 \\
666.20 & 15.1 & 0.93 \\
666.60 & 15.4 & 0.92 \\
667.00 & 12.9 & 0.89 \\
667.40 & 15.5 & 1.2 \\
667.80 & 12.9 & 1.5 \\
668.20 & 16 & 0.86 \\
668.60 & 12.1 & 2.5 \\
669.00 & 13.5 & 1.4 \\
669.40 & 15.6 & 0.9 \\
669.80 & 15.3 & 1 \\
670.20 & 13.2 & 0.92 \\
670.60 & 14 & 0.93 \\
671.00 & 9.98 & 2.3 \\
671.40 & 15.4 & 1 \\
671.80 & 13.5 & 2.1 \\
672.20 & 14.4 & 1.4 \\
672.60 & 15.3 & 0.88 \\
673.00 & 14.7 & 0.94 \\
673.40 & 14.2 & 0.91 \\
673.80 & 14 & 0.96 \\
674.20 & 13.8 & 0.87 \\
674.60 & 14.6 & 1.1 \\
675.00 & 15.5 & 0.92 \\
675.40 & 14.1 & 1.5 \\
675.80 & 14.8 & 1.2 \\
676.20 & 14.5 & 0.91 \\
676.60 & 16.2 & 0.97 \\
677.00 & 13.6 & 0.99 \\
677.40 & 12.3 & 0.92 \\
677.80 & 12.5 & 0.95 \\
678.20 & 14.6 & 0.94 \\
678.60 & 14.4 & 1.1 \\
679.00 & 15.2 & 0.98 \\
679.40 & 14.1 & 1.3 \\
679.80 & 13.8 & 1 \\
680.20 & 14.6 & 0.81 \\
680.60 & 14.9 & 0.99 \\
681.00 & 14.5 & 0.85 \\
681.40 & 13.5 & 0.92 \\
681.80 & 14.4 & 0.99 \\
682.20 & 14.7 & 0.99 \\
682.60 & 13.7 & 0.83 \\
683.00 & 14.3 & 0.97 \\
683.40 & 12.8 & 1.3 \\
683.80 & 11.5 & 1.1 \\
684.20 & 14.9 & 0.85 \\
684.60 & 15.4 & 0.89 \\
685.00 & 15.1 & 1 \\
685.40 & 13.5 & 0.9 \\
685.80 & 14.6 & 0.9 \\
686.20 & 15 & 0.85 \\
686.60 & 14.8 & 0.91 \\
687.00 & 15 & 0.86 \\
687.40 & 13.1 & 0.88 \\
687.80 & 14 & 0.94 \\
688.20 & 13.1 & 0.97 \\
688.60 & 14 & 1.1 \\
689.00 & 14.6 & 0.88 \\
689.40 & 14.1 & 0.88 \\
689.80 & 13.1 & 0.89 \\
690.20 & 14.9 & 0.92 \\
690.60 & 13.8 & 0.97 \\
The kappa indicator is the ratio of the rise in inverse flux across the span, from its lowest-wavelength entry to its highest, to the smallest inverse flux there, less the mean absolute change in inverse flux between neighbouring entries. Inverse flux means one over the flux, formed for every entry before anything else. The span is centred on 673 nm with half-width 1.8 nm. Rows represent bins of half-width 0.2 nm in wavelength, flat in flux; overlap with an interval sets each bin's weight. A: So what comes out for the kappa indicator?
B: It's 0.05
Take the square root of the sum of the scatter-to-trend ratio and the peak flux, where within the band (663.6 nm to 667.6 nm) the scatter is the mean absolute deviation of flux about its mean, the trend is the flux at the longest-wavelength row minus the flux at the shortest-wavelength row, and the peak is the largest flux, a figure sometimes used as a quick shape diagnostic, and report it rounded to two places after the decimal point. 4.16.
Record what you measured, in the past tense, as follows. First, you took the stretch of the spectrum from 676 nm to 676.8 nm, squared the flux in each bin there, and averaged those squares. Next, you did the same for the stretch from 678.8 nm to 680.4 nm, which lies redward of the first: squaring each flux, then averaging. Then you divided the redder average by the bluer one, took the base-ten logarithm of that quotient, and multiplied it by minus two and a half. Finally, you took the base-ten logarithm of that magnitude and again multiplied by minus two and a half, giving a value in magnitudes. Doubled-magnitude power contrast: 2.2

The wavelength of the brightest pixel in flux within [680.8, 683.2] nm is 682.20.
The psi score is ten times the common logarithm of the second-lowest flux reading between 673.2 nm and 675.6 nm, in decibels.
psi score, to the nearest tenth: 11.5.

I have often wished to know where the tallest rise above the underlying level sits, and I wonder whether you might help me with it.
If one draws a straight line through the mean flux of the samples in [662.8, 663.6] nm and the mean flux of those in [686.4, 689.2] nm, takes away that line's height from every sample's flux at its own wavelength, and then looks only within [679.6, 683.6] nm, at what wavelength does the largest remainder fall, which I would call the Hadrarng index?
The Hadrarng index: 680.60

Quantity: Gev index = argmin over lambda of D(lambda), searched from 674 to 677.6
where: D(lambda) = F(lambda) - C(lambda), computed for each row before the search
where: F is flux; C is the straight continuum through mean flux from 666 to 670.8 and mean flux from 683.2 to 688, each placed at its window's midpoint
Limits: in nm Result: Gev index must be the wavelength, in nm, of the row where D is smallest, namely 677.40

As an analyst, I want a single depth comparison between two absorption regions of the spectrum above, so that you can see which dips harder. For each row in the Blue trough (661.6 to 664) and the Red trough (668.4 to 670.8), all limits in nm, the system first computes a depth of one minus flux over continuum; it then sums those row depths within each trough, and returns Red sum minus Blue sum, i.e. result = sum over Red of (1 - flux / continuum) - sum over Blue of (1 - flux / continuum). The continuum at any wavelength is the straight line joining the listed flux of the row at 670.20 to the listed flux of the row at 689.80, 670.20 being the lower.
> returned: 0.76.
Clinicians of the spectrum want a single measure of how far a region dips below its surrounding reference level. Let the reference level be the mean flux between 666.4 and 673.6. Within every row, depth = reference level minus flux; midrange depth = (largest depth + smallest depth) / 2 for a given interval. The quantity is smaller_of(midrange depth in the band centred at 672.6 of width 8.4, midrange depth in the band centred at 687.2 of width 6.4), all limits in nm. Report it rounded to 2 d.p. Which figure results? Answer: -0.15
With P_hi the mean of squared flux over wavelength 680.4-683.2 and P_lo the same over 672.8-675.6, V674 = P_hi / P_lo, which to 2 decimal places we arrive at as 0.98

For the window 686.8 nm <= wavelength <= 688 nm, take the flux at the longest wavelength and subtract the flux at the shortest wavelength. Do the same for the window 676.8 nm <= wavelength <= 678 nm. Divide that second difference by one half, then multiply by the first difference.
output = 2.2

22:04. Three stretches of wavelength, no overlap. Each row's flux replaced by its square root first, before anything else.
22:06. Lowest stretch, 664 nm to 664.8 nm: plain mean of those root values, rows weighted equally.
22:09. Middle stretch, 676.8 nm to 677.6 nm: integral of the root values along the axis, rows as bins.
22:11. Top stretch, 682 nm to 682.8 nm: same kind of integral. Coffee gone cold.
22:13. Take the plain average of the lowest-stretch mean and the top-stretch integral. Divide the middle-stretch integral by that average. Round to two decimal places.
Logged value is 0.85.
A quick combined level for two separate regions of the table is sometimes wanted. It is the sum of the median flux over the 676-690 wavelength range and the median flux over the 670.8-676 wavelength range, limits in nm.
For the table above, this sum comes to 28.8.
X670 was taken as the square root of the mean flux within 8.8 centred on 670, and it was 3.75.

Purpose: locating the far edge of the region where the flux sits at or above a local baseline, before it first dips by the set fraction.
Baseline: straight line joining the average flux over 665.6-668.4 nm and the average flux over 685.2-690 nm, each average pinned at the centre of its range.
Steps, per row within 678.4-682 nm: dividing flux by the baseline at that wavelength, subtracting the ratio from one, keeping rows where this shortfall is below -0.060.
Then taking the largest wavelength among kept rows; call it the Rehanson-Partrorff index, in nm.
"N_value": 679.00 nm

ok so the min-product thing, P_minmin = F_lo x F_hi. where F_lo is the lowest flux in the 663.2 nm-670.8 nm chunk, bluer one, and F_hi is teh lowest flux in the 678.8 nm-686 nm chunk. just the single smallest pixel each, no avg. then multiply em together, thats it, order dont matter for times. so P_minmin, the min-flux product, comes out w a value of 136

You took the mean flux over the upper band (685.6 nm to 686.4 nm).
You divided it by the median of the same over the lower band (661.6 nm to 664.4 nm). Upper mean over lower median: 0.980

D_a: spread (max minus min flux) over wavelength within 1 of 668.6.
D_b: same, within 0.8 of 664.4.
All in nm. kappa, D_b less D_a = -1.3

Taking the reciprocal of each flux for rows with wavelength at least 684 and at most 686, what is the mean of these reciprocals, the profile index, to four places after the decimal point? 0.0682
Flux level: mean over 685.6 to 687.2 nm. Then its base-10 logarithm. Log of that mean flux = 1.172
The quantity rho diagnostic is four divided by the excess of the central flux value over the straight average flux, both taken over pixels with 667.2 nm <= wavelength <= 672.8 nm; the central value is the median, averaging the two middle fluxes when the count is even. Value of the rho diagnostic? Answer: 26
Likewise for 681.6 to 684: 9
